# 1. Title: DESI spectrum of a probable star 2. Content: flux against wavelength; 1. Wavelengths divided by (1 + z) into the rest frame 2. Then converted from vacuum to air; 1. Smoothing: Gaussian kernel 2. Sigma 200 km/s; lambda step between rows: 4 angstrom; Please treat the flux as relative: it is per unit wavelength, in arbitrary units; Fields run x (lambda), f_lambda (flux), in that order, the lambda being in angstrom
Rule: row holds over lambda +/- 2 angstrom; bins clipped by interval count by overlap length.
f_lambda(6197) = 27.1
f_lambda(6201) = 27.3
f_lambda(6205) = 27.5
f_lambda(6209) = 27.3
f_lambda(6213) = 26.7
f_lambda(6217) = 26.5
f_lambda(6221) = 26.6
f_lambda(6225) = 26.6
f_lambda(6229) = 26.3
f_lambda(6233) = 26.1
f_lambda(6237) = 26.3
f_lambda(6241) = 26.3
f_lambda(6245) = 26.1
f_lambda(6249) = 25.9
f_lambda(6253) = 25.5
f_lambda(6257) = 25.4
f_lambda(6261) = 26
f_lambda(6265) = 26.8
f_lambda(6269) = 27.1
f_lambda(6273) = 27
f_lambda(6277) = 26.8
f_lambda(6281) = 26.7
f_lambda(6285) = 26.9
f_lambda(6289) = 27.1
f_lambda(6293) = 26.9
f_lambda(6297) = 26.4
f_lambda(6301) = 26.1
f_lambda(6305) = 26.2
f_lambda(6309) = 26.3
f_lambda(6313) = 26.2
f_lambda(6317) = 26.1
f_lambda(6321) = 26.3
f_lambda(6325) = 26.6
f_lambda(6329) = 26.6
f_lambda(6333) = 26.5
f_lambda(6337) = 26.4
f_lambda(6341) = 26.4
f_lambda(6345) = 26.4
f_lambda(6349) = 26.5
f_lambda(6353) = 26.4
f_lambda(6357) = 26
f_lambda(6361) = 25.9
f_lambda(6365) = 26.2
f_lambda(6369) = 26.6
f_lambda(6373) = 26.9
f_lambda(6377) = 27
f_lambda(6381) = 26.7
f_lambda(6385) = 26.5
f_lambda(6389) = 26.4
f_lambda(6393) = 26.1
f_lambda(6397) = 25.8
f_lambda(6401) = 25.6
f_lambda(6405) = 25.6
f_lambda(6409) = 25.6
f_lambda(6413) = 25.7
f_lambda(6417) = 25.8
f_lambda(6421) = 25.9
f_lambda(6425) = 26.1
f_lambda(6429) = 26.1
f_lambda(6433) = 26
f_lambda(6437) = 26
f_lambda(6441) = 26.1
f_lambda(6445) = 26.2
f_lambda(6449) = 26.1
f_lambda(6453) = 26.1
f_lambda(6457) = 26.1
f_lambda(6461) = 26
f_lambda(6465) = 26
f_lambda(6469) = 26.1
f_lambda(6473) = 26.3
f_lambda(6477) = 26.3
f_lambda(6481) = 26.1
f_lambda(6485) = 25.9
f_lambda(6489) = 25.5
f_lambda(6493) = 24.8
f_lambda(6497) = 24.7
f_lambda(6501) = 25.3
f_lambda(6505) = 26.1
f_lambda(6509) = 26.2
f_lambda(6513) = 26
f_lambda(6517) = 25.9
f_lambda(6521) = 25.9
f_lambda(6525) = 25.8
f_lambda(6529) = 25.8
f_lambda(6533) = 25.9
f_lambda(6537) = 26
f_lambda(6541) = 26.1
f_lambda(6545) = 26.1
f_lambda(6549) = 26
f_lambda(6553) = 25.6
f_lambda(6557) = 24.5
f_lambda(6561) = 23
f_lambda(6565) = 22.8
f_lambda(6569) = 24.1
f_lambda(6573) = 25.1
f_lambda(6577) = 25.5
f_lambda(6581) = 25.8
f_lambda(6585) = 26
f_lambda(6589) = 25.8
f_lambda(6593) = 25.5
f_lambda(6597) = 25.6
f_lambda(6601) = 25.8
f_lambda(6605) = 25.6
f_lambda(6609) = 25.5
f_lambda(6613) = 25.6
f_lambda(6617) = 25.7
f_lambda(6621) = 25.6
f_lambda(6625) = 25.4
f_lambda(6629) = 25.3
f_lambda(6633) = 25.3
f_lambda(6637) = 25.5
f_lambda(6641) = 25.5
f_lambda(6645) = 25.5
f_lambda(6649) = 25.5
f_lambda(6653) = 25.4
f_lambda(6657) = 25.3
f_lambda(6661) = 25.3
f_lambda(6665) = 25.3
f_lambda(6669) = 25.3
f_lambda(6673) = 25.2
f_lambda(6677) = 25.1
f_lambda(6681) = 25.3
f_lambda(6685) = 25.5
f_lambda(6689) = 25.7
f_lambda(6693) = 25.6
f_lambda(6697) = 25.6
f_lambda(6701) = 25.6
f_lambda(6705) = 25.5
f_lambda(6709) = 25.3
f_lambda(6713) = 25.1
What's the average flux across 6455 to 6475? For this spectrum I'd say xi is 26.1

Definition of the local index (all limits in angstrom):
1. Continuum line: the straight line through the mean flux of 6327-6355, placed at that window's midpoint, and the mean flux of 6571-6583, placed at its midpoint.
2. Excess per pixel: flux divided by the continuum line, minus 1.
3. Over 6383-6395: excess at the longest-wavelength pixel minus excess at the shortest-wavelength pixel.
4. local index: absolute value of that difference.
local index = 0.0140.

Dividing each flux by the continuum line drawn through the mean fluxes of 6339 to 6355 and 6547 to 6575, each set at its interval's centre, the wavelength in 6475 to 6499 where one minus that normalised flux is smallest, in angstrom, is 6477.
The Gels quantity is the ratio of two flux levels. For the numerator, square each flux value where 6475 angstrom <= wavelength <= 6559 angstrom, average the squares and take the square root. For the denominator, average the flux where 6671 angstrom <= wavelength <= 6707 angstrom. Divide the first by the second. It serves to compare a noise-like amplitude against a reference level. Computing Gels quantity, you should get 1.01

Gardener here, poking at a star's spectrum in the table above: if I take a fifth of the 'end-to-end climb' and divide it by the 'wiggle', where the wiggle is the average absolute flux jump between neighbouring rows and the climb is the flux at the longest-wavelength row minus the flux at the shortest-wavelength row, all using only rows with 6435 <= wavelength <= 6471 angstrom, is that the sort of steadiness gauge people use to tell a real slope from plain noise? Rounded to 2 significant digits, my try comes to 0.32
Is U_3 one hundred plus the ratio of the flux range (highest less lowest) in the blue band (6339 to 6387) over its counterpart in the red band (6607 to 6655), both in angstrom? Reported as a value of 103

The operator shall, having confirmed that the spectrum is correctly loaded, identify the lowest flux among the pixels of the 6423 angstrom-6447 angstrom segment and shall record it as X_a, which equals 26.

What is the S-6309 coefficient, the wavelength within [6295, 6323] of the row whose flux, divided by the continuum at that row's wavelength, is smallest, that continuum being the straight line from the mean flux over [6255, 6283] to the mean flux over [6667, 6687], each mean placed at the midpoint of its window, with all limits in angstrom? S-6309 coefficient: 6301 angstrom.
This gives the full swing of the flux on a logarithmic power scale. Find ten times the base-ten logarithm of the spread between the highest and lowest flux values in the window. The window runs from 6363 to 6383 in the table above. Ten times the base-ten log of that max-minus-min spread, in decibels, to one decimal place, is -1.0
